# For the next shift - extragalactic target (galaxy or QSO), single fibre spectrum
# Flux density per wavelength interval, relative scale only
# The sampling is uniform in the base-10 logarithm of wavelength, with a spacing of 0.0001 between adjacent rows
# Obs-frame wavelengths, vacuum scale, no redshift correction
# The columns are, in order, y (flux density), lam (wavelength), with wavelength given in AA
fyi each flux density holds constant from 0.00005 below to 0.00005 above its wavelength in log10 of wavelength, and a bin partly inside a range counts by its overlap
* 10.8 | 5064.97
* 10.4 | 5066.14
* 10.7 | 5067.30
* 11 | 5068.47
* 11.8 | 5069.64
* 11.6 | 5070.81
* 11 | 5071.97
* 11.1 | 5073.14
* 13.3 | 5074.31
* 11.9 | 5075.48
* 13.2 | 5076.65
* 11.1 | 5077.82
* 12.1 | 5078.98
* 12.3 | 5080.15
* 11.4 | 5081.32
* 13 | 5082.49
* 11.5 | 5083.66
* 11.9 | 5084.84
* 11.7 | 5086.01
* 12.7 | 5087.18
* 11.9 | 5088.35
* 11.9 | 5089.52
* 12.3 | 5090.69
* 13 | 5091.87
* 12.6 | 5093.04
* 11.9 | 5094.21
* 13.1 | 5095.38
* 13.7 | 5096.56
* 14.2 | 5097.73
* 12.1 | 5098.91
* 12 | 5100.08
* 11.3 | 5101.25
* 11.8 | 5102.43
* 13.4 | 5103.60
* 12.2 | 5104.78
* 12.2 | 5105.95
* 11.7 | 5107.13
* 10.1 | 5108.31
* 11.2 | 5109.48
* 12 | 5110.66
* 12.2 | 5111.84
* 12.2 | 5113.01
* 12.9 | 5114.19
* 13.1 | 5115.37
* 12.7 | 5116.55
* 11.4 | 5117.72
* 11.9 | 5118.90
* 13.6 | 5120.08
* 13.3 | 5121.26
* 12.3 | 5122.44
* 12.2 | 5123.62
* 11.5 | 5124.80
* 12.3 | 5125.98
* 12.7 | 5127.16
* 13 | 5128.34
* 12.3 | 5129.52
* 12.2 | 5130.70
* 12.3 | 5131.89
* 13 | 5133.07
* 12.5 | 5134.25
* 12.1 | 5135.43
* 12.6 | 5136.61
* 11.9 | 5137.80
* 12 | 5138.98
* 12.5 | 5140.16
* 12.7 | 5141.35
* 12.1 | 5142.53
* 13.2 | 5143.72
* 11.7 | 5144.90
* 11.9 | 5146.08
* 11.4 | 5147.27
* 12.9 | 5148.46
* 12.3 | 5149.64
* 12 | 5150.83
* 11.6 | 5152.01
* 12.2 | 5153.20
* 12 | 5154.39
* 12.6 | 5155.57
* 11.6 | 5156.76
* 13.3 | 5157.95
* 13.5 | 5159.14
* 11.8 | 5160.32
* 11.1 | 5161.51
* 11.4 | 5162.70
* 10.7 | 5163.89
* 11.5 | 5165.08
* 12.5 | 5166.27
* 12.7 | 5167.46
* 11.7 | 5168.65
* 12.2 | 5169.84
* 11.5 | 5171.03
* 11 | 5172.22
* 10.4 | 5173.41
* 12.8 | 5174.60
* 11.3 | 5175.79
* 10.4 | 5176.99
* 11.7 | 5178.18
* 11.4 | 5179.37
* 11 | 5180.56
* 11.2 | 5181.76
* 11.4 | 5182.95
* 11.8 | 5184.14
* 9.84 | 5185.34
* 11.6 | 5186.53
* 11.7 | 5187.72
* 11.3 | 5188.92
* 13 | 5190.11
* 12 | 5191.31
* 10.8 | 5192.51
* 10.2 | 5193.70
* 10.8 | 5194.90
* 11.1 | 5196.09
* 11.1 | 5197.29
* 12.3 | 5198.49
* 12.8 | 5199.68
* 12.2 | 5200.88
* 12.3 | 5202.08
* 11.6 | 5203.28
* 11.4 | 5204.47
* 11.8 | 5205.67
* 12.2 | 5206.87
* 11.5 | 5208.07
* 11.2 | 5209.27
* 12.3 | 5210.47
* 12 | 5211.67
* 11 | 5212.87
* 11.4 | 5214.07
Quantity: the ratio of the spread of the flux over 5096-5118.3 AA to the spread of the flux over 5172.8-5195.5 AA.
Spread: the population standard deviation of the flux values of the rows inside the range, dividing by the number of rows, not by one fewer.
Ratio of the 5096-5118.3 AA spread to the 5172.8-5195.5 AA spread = 1.18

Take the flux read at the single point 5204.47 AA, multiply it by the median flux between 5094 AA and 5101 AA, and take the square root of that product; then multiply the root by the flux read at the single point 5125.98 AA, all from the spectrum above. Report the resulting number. 147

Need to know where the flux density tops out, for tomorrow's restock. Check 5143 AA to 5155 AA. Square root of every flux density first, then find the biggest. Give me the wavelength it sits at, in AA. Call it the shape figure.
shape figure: 5143.72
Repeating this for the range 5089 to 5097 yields 5096.56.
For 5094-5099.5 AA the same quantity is 5097.73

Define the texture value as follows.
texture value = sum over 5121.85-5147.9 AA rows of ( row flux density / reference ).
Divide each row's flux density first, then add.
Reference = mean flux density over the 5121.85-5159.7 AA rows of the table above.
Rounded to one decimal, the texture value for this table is 21.9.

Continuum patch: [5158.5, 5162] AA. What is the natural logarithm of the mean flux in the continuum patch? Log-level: 2.50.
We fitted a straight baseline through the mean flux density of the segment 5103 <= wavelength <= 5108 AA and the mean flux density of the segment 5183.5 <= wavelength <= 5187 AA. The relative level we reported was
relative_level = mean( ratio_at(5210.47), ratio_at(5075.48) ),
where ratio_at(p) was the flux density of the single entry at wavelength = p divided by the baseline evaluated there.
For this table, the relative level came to 1.04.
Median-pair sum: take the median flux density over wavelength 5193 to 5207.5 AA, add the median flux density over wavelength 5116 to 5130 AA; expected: 24.0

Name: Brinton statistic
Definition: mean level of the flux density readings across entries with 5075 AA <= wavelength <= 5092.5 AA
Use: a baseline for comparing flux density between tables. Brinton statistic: 12.1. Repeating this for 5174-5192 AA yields 11.5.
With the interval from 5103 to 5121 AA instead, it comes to 12.2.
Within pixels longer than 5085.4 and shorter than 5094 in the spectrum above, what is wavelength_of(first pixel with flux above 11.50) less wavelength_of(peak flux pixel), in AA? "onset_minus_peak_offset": -5.9 AA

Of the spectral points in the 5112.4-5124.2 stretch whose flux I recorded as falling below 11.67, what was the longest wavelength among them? 5117.72 AA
